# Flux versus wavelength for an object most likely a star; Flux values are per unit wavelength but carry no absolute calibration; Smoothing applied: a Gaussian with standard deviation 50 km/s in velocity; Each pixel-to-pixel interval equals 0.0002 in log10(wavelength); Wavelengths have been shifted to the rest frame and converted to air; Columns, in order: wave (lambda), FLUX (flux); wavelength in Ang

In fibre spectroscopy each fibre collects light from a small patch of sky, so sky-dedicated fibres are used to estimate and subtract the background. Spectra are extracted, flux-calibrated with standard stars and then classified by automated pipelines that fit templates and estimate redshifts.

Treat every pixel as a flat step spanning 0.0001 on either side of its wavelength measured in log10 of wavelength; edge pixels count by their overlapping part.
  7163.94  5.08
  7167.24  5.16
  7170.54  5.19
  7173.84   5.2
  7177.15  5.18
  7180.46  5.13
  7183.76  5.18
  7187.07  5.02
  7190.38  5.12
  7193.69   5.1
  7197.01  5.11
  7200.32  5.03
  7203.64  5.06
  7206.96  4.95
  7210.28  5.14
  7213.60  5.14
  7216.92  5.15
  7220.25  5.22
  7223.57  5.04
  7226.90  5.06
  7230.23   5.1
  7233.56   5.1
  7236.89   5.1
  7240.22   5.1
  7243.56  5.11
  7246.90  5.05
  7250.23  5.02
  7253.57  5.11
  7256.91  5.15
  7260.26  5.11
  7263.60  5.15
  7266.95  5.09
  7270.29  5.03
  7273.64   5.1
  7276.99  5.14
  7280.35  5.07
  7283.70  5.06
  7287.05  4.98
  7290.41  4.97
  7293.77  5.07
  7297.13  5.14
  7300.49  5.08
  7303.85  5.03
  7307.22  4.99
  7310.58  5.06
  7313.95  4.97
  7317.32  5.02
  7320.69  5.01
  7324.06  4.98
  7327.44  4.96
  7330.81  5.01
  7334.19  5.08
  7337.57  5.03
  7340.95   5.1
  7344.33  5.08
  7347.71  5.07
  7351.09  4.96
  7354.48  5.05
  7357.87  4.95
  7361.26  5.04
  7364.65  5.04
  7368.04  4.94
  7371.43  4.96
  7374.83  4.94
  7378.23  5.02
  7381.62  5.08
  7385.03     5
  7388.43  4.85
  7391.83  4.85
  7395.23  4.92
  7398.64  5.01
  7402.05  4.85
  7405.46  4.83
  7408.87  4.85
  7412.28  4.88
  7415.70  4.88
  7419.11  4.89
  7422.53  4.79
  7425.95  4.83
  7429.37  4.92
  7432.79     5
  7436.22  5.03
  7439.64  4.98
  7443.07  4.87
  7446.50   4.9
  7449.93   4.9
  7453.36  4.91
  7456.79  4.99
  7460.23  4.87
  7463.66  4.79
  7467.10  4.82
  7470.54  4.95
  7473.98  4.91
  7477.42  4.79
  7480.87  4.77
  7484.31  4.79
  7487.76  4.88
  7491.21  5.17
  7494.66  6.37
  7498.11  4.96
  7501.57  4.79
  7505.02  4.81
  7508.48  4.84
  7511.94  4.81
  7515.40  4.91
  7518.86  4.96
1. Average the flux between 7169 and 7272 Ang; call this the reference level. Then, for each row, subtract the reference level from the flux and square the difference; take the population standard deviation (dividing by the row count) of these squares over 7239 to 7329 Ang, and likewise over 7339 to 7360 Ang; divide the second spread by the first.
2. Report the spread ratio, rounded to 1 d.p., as 1.5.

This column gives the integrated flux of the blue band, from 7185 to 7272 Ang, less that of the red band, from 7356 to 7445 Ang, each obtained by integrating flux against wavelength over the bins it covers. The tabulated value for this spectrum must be 4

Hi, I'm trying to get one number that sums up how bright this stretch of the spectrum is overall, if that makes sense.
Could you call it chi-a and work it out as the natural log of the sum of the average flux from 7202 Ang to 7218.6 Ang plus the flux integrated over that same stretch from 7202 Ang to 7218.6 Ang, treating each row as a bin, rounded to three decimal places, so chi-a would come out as 4.495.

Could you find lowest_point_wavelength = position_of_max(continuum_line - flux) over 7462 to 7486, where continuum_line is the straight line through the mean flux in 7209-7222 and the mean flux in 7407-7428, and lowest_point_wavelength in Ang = 7463.66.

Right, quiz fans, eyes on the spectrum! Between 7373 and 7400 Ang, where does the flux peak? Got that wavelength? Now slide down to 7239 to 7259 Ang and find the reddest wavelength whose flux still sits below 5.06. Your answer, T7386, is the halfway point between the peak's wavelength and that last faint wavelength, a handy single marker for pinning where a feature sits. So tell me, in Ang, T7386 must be 7315.9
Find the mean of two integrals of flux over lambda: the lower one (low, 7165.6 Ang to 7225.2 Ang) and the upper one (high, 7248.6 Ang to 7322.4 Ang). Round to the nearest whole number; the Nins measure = 339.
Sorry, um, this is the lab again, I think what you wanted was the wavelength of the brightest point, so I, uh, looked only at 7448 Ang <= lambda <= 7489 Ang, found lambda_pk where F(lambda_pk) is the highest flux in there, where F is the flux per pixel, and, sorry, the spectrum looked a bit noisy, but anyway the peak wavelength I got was 7456.79 Ang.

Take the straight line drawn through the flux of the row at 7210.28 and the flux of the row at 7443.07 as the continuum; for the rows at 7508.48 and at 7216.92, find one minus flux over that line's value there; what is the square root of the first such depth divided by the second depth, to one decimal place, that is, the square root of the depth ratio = 1.7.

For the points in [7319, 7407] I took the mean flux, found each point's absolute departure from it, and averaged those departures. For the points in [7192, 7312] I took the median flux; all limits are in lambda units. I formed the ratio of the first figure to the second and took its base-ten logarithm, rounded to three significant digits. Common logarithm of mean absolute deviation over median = -1.90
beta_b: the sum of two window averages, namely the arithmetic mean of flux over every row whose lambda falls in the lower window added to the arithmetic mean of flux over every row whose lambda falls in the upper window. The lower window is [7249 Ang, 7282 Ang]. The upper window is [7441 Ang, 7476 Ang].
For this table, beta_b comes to 10.0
